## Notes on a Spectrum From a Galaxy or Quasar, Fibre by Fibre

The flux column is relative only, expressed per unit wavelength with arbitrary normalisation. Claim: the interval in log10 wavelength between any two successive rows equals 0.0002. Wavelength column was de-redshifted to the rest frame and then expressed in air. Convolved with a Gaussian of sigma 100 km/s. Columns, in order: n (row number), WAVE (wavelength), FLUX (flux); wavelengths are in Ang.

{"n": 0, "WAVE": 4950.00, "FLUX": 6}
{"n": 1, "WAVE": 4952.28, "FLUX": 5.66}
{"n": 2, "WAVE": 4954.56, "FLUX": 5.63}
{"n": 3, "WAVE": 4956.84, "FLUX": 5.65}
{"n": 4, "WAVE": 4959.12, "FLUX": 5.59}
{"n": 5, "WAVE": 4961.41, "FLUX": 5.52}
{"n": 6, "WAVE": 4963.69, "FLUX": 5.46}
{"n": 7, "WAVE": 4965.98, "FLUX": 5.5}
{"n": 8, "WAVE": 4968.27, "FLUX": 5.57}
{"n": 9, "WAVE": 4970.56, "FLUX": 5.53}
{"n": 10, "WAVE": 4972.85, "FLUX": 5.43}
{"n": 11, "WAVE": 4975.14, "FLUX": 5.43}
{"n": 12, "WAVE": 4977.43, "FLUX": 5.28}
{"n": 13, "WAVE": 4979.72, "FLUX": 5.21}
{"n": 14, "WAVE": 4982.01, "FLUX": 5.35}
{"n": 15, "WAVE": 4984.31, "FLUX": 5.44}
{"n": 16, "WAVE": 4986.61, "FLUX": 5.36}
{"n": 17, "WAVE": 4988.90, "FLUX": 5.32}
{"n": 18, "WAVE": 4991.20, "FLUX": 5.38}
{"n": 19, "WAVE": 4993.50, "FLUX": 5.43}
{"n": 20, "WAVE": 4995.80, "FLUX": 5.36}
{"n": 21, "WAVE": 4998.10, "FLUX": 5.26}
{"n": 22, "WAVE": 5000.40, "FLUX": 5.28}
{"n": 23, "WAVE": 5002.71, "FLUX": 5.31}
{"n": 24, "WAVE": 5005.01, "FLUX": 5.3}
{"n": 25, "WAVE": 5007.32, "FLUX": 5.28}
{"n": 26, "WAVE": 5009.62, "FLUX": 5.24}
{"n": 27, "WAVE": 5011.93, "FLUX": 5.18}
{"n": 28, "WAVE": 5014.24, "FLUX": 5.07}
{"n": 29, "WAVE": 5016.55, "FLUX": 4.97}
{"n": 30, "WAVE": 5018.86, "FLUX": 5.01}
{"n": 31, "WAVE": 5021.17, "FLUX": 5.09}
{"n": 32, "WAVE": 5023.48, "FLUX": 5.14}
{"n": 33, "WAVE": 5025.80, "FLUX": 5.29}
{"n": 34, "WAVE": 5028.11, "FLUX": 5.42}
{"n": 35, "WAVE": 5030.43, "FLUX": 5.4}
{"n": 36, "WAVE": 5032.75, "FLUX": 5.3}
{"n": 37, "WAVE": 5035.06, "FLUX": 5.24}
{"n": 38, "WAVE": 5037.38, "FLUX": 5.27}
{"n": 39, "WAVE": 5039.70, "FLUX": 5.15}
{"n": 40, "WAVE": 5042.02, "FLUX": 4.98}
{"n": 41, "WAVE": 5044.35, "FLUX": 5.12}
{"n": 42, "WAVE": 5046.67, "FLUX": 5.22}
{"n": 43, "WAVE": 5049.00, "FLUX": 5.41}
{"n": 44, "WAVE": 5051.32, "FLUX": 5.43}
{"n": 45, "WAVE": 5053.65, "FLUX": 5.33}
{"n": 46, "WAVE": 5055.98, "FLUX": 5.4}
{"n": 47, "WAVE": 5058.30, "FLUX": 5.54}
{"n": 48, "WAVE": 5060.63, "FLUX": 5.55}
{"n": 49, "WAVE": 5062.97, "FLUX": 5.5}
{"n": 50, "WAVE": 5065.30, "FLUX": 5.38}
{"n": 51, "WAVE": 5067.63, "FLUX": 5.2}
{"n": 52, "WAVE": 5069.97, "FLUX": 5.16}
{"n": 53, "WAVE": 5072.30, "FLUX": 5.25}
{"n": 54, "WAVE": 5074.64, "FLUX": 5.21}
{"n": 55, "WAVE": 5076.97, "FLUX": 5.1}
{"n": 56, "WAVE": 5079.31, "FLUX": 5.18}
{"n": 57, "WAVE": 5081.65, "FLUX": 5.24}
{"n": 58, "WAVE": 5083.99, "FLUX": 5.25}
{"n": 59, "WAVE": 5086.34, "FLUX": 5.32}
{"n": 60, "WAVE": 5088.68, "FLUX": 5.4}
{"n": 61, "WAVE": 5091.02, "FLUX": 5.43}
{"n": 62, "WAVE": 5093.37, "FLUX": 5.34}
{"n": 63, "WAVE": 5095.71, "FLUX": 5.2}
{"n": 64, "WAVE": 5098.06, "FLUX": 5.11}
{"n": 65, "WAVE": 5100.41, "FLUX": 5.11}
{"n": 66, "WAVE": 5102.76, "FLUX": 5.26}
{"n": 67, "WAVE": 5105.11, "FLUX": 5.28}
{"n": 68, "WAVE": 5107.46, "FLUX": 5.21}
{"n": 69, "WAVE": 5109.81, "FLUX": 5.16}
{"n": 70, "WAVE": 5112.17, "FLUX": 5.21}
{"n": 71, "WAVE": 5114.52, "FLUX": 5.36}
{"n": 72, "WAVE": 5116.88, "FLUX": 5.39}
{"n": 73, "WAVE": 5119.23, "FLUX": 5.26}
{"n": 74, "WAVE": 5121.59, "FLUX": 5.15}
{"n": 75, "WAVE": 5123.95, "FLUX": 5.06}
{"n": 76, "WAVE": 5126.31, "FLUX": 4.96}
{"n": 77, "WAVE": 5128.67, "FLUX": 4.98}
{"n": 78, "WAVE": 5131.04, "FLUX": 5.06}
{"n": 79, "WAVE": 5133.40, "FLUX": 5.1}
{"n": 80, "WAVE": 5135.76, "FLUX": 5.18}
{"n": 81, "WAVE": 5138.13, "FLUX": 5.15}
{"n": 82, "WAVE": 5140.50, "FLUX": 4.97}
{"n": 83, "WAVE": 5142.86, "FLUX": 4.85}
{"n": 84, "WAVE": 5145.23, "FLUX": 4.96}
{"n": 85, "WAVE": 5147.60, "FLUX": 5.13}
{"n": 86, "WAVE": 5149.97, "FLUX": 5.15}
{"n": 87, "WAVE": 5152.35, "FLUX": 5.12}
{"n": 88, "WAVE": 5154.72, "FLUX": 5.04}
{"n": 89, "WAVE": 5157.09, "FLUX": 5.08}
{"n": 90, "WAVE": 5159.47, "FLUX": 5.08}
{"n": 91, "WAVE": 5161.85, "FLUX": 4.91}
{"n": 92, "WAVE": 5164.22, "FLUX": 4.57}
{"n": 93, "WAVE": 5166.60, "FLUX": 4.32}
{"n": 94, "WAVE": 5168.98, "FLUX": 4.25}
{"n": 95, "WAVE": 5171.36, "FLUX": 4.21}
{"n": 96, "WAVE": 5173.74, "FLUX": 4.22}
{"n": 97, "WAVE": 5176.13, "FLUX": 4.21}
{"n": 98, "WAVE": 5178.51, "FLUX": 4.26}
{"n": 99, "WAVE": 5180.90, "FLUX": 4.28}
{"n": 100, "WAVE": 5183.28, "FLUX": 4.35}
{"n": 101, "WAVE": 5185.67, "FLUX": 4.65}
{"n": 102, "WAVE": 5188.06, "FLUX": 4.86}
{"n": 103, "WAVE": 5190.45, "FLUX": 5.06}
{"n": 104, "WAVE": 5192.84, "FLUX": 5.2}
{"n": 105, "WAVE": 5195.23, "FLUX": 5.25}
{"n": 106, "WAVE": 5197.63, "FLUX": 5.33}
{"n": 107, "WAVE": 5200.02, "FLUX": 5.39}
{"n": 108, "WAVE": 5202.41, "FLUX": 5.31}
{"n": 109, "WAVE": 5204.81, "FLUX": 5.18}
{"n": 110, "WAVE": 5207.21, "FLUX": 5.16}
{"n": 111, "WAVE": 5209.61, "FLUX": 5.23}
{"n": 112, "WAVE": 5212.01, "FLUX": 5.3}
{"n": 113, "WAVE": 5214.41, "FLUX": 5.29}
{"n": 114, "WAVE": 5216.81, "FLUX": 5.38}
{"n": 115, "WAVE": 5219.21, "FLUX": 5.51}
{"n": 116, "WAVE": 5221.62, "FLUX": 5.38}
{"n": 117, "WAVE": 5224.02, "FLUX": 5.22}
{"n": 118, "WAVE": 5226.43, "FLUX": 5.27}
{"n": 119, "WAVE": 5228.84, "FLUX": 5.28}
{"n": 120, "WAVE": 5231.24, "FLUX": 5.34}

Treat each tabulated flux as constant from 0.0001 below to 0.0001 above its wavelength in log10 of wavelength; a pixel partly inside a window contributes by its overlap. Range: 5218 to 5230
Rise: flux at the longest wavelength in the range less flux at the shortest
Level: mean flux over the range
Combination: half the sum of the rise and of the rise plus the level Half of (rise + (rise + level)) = 2.44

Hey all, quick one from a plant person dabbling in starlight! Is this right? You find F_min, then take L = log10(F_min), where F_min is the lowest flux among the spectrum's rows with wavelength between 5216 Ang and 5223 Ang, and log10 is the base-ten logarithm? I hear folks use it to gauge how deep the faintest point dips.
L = 0.731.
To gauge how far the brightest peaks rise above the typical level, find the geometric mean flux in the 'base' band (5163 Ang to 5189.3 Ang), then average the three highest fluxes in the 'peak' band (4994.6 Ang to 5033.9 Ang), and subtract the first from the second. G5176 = 1.0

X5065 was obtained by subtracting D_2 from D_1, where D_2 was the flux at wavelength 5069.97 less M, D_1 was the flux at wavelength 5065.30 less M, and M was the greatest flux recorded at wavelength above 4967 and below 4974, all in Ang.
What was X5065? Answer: 0.22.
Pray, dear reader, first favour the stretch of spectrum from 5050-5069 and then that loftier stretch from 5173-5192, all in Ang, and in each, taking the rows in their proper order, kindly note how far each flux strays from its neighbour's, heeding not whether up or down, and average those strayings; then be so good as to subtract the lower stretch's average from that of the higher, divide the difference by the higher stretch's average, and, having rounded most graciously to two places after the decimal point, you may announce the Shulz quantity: 0.22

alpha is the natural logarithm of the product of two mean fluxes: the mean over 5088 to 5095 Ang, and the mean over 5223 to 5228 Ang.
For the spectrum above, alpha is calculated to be 3.34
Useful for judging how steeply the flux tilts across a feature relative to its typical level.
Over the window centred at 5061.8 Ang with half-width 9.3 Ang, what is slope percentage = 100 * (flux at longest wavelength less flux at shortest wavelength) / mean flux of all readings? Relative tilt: -3.2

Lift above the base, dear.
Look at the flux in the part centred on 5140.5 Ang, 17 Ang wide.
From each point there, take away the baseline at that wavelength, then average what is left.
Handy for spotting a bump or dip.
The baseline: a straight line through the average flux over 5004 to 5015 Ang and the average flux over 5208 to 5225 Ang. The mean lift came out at -0.24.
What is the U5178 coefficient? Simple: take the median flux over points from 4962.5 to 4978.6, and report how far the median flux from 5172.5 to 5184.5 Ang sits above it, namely -1.2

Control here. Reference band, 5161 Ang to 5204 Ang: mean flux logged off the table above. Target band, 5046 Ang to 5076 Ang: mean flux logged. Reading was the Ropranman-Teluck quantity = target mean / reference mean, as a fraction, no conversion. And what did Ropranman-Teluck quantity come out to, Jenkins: 1.14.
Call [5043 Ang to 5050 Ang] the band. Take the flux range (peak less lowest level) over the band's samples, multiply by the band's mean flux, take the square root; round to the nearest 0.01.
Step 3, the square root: 1.23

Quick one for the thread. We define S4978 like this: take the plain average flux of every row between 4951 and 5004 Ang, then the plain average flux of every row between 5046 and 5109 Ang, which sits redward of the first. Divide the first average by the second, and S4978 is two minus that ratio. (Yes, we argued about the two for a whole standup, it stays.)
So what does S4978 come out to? 0.97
